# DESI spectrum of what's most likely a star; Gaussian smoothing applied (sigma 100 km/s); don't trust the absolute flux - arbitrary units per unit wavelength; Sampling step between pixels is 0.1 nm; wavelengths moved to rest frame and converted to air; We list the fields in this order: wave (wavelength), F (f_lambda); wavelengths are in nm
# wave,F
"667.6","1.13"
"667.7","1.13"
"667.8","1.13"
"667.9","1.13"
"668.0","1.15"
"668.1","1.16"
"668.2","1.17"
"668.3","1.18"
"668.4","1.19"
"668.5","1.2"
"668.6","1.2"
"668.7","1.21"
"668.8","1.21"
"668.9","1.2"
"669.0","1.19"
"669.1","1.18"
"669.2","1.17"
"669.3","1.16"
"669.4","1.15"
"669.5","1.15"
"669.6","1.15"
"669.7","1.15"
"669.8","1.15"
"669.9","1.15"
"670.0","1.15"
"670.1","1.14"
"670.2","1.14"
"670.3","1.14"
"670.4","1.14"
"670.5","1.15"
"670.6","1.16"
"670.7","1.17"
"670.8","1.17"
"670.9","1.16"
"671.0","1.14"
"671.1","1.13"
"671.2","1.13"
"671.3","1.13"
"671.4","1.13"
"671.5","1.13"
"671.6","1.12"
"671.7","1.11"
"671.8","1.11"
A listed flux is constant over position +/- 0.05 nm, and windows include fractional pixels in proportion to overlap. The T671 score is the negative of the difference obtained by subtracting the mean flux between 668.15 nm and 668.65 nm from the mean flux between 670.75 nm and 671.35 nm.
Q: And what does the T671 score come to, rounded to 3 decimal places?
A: 0.045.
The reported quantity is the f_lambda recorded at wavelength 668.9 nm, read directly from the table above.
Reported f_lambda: 1.2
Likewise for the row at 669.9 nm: 1.15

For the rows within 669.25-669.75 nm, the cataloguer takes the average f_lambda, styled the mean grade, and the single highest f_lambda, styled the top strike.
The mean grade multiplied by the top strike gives 1.34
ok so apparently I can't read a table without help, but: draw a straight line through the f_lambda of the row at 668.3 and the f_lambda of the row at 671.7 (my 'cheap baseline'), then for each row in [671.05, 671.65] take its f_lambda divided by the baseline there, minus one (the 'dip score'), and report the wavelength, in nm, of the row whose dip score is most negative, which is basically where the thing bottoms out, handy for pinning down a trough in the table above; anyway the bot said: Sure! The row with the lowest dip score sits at 671.1 nm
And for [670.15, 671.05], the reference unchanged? 670.2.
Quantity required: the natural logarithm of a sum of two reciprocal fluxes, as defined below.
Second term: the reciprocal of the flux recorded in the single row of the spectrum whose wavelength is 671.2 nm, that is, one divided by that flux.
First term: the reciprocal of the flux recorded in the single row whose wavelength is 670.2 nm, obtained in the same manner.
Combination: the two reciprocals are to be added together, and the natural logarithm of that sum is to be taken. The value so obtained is 0.57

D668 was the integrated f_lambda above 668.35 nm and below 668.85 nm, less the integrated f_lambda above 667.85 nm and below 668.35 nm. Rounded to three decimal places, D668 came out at 0.022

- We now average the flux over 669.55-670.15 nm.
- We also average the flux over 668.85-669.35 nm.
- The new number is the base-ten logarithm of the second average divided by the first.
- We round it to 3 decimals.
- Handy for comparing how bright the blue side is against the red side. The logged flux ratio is 0.012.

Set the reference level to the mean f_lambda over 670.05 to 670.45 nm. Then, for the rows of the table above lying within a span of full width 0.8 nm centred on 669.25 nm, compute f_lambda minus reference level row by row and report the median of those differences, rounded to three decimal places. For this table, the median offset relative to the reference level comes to 0.025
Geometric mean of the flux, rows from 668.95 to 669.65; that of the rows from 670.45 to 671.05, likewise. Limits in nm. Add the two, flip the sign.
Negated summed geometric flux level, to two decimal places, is -2.32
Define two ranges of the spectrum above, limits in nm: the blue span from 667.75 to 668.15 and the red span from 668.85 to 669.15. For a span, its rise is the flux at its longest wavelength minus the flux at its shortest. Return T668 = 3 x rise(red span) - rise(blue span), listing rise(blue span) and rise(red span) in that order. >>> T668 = -0.090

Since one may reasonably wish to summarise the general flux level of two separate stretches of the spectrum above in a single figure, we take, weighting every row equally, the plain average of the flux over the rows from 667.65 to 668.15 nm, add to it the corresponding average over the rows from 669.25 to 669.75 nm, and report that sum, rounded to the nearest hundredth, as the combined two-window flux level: 2.29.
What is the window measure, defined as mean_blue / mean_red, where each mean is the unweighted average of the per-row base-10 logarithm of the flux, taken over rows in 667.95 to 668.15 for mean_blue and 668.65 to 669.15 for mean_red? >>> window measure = 0.80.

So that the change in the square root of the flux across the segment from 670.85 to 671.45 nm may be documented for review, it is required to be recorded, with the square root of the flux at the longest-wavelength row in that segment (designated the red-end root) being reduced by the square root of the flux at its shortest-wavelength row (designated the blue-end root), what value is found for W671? -0.014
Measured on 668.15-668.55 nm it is 0.014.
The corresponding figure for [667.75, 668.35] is 0.023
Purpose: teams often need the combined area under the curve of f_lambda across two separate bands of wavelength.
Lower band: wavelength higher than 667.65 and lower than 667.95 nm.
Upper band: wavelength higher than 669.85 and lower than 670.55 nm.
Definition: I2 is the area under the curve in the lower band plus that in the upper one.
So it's 1.1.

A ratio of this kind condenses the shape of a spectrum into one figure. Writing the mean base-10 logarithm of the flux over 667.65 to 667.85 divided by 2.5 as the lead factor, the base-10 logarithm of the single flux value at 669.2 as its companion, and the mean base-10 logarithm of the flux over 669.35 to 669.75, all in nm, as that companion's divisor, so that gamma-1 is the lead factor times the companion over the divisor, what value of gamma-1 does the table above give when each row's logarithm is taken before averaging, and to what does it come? 0.024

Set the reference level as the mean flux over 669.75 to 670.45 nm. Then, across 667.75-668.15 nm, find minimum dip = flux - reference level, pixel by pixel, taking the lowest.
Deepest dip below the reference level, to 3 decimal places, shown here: -0.014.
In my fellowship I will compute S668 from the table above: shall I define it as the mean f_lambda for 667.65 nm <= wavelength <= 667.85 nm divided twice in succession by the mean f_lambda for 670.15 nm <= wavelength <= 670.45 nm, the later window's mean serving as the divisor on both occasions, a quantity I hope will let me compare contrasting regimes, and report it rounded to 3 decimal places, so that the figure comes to 0.869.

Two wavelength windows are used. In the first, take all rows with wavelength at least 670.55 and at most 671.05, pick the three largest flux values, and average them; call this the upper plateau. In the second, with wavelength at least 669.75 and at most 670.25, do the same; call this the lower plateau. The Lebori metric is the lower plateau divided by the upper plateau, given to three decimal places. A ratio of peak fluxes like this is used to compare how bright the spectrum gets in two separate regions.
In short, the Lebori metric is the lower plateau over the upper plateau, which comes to 0.986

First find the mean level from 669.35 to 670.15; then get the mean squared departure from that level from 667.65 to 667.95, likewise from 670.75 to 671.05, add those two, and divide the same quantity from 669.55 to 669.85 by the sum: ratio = 0.003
